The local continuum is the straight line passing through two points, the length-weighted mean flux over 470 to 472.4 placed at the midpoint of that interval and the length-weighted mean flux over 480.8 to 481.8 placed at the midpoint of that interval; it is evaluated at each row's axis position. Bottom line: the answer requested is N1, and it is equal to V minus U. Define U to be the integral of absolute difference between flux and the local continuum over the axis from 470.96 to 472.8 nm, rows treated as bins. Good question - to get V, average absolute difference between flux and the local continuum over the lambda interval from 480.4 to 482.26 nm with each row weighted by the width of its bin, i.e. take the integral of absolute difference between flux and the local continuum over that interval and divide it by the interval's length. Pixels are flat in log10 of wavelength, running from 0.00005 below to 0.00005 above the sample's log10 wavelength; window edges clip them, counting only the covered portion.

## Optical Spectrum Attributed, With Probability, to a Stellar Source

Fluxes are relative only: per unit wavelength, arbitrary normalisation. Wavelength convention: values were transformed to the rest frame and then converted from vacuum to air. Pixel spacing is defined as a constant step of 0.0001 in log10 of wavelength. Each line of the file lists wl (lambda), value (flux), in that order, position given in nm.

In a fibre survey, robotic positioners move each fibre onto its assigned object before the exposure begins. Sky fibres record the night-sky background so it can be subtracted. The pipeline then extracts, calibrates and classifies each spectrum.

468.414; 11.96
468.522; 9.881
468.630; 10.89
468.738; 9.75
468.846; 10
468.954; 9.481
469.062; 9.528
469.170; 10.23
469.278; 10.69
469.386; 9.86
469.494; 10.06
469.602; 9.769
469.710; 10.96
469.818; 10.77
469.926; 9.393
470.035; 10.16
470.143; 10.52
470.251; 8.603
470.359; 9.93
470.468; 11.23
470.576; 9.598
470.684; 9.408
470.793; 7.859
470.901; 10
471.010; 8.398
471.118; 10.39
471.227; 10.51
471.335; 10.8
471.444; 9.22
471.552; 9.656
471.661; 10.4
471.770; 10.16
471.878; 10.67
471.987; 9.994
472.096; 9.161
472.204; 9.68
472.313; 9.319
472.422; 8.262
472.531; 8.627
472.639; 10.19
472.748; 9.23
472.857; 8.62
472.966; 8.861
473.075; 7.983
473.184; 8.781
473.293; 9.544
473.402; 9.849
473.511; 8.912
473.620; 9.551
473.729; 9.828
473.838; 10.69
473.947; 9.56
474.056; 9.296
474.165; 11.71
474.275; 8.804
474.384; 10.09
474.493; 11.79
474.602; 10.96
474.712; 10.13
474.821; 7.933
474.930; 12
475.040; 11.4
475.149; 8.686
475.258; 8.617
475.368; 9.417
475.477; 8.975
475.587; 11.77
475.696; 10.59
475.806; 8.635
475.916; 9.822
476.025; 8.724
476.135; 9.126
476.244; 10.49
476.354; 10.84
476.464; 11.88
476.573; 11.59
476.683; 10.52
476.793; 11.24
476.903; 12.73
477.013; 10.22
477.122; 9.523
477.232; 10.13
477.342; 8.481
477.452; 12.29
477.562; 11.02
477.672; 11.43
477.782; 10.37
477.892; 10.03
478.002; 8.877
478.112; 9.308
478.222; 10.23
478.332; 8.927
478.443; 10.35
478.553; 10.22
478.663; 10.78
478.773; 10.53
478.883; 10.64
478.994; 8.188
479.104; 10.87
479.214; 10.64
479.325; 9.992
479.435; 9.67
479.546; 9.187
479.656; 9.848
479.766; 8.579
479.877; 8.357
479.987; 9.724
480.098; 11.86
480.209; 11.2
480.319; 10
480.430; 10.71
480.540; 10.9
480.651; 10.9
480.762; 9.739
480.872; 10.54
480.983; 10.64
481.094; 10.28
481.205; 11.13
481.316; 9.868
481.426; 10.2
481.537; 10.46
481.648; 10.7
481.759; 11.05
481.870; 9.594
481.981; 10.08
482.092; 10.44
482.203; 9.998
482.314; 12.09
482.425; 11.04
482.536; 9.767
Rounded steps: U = 1.3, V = 0.40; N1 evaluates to -0.9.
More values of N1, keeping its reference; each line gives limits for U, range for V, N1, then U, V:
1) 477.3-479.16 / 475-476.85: -0.4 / 1.5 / 1.05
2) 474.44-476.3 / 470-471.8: -1.4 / 2.1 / 0.72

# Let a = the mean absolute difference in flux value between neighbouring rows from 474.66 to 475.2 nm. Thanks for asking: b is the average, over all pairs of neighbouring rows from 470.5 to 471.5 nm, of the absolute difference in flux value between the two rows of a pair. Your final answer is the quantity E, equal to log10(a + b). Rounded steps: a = 2.39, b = 1.2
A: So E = 0.55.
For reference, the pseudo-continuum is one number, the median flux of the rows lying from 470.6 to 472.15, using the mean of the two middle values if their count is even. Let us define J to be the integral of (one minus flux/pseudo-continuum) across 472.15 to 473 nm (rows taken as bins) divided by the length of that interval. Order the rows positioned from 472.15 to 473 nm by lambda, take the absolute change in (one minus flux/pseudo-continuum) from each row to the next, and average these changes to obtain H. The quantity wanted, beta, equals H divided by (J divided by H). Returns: 0.1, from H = 0.074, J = 0.09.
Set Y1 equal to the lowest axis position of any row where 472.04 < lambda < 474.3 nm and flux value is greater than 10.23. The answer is 473.838 nm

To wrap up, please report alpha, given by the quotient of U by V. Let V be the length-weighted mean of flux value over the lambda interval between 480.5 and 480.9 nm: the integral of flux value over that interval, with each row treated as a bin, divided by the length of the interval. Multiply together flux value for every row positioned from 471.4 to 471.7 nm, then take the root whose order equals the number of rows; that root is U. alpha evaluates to 0.93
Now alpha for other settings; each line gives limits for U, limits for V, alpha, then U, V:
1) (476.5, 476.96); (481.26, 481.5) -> 1.14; 11.5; 10.1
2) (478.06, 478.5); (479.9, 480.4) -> 0.92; 9.7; 10.5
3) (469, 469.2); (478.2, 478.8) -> 0.97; 9.9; 10.2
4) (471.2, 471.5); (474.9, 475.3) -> 1.00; 10.2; 10.1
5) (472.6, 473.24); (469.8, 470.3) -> 0.91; 8.9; 9.8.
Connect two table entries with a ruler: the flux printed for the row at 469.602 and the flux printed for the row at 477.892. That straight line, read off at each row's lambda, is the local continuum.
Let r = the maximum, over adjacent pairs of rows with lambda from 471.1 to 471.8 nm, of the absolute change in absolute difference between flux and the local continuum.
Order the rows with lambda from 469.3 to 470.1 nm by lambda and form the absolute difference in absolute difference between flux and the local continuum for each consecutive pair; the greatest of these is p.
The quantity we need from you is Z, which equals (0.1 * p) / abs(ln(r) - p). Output 0.059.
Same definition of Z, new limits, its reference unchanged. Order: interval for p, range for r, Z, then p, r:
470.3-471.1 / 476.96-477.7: 0.124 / 1.76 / 1.41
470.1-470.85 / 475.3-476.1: 0.112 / 1.55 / 1.18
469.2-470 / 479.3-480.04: 0.135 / 1.19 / 1.36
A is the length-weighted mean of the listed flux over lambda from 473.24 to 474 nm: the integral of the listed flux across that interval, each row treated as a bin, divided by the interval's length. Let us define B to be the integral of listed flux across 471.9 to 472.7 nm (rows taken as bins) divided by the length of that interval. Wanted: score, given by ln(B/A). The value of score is -0.04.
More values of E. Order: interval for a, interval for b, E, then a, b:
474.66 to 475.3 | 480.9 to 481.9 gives 0.41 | 1.93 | 0.6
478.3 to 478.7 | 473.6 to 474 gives 0.16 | 0.70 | 0.8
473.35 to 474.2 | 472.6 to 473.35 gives 0.21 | 0.93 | 0.7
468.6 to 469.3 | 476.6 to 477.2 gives 0.27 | 0.52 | 1.4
